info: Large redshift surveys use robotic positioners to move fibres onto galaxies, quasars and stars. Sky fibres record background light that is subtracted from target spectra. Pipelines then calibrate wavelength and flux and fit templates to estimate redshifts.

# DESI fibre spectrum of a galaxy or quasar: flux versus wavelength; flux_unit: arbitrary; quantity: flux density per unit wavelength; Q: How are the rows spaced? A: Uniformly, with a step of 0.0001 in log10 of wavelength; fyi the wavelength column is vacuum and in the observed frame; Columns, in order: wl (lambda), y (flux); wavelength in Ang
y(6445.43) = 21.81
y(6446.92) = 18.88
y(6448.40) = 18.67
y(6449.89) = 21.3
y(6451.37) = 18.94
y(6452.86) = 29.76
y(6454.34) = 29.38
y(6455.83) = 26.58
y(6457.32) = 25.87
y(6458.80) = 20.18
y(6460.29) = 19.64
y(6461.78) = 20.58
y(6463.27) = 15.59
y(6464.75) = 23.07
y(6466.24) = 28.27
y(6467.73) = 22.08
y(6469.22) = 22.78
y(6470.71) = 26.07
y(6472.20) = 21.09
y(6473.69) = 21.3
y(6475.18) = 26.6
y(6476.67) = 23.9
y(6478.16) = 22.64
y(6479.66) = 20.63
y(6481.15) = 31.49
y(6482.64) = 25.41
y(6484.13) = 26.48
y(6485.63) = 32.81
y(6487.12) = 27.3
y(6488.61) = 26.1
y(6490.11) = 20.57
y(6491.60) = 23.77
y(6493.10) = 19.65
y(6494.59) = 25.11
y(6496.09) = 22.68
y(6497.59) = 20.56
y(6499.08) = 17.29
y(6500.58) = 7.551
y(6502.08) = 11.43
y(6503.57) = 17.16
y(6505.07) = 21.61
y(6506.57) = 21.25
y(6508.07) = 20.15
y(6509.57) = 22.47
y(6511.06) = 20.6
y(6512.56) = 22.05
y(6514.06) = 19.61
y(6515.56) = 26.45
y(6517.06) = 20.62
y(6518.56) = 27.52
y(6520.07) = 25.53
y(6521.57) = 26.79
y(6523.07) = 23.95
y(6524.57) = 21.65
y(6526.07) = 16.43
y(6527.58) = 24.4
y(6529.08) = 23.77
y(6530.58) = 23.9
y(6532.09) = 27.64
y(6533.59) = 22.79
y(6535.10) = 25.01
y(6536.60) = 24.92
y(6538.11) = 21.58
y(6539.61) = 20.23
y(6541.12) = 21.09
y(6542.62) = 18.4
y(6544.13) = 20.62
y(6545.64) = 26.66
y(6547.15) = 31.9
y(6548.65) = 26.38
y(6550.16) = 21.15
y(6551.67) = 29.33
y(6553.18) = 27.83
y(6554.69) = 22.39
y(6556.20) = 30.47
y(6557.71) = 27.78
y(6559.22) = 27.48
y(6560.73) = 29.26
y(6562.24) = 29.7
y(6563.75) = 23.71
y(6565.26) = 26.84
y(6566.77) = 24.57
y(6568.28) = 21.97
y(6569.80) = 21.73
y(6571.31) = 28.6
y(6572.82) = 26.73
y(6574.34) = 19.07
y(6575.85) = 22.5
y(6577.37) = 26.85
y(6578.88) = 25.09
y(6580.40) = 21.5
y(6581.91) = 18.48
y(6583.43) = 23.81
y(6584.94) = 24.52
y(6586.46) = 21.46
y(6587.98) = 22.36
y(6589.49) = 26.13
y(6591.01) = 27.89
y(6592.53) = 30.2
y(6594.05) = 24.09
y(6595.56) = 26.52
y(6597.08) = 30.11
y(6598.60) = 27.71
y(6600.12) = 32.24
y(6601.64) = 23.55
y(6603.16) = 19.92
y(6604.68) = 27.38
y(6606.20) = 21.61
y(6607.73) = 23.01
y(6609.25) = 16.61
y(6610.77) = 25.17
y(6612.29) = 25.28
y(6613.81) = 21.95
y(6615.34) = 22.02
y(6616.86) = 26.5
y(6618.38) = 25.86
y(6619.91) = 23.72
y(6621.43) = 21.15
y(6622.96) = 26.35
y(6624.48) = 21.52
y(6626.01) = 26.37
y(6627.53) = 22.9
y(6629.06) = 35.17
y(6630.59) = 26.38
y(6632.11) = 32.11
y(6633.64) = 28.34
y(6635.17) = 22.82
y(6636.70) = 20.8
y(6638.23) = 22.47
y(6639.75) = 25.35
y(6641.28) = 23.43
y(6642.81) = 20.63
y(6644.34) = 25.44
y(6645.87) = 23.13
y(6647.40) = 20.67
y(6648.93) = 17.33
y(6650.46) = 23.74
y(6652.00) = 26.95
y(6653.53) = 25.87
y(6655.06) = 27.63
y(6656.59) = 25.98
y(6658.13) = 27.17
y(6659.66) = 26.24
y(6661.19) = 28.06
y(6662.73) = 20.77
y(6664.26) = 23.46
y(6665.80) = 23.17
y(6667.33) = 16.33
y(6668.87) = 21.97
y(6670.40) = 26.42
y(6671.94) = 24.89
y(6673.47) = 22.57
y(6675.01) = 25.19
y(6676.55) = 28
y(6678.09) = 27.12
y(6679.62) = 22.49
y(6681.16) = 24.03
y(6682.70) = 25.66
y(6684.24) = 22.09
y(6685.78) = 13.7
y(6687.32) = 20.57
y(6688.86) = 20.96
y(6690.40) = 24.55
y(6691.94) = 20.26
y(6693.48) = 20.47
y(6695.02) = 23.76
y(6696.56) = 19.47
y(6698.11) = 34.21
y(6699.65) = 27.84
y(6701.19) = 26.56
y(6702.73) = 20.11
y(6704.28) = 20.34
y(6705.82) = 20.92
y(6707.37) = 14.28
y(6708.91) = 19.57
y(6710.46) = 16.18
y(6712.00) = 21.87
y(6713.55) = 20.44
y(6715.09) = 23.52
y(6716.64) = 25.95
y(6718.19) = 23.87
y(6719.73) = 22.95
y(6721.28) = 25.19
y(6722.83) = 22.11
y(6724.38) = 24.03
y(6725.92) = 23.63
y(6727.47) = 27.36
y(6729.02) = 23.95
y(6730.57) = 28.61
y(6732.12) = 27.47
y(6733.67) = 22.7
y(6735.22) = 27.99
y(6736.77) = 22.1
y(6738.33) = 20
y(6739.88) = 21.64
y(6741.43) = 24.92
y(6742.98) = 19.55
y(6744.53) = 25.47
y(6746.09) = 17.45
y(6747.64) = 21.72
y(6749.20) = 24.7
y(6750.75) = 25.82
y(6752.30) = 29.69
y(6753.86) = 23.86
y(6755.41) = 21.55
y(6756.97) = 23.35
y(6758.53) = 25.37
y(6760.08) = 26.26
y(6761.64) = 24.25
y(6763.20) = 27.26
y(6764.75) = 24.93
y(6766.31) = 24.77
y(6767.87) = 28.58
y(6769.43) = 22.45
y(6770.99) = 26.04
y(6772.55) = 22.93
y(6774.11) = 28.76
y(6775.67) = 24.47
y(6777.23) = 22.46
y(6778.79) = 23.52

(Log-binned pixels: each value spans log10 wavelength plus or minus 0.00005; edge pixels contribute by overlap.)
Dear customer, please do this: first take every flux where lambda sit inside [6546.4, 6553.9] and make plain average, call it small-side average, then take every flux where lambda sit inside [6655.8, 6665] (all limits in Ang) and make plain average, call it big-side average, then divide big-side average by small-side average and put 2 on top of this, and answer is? 2.93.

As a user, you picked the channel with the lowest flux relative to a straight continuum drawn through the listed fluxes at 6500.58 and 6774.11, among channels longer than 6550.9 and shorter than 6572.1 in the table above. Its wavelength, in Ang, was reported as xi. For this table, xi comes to 6569.80 Ang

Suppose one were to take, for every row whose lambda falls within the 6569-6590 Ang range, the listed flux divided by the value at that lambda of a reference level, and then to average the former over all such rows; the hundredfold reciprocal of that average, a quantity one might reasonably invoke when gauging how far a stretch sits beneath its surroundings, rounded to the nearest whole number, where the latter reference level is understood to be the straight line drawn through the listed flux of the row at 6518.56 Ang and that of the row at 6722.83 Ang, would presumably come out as 110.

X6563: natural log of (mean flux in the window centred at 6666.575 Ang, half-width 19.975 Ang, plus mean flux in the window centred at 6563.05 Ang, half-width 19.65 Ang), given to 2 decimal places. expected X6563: 3.89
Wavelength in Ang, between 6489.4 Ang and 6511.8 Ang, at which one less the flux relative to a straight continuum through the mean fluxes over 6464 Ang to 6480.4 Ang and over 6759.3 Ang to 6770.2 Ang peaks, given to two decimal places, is 6500.58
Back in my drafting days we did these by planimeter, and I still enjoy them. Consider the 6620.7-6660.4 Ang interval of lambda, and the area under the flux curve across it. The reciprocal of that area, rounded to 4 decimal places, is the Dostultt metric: 0.0010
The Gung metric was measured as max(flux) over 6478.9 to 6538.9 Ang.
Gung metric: 32.81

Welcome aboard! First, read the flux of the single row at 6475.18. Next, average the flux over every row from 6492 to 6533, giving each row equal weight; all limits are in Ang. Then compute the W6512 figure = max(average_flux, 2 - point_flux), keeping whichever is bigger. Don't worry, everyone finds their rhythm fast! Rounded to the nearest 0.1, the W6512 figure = 21.4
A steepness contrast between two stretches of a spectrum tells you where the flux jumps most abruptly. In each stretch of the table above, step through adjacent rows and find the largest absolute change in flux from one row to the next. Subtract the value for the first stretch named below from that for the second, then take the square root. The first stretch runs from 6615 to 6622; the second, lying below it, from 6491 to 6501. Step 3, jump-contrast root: 2.29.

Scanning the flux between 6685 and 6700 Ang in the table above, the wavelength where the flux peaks 6698.11 Ang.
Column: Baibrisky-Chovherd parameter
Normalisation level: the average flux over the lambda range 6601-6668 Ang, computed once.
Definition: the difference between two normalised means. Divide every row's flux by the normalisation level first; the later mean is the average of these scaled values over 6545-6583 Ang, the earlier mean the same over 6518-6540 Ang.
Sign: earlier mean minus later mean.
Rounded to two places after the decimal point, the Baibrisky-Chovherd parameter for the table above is -0.07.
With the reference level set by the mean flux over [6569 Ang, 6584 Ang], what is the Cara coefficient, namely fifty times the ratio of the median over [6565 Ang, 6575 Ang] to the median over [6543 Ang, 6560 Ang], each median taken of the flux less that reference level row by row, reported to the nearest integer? 14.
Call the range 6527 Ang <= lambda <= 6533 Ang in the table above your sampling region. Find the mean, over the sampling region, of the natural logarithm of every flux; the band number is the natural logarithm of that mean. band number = 1.17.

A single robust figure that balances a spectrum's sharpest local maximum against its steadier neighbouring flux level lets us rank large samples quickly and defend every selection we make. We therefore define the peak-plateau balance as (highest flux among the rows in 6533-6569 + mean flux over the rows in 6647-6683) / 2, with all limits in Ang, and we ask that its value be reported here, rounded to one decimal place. 28.1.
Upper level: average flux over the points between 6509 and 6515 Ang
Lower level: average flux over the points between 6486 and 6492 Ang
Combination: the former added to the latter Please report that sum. 46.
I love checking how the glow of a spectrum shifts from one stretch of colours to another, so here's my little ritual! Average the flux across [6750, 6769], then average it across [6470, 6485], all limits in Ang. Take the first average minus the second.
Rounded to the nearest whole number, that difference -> 1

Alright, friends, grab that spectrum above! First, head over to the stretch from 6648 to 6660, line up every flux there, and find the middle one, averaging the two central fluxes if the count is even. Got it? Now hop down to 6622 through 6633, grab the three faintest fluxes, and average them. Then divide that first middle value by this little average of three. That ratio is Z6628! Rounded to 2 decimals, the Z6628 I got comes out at 1.11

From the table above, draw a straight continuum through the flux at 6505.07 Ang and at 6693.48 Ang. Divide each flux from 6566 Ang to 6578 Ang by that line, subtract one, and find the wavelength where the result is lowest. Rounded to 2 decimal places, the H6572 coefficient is 6574.34 Ang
